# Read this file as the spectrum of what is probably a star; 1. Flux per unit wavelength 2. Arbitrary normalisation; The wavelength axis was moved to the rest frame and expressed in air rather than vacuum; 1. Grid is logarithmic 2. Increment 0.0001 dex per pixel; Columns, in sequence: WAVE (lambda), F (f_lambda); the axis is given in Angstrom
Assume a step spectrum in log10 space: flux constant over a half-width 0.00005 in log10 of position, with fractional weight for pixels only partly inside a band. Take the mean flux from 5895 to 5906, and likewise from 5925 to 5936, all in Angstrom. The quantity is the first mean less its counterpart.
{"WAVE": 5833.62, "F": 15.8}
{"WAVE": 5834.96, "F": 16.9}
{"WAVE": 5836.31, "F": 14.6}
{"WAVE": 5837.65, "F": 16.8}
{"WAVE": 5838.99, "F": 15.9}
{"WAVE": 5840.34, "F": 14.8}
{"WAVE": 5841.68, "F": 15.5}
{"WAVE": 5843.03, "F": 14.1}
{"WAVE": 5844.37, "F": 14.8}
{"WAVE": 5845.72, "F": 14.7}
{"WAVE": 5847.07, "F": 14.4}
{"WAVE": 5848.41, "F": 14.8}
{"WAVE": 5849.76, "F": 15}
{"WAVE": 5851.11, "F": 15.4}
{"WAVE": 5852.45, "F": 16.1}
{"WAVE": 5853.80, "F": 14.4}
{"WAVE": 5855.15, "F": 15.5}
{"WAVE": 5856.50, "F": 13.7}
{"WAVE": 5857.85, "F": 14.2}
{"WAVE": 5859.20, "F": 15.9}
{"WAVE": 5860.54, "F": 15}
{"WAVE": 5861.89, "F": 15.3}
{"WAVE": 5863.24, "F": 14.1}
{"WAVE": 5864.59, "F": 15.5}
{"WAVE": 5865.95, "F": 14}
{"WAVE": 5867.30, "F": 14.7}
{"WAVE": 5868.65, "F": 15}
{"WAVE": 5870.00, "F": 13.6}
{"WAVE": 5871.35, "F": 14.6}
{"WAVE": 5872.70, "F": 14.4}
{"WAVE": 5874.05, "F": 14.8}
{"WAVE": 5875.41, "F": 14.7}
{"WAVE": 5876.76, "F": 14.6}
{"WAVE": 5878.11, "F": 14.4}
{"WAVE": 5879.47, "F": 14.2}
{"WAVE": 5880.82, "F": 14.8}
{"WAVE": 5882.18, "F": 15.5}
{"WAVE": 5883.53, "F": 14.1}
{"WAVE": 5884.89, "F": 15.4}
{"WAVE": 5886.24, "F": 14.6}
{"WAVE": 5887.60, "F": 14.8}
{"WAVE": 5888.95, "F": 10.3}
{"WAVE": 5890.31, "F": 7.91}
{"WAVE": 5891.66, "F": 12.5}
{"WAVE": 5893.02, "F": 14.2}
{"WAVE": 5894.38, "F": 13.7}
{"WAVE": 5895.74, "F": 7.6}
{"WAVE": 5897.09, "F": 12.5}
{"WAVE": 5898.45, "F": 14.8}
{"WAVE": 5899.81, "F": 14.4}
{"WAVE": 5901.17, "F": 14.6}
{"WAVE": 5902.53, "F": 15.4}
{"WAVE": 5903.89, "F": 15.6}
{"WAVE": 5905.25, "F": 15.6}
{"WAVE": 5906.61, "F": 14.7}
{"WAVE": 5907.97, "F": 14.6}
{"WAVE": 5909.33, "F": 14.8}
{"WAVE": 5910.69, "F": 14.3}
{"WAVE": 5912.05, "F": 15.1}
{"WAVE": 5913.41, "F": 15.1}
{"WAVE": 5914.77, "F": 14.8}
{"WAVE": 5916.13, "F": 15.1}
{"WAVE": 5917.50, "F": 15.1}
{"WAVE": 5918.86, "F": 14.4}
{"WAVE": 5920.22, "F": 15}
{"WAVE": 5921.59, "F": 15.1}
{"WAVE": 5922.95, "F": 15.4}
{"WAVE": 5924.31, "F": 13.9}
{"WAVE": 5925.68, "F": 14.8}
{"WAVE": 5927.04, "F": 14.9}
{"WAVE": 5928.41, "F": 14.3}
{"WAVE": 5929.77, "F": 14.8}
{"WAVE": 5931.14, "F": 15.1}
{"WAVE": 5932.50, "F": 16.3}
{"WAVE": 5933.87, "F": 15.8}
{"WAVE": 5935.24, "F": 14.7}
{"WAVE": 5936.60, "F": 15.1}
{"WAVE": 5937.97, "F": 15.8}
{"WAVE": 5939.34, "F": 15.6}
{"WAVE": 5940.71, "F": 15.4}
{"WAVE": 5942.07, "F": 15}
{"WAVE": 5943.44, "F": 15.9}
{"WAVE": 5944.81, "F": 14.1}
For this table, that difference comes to -1.3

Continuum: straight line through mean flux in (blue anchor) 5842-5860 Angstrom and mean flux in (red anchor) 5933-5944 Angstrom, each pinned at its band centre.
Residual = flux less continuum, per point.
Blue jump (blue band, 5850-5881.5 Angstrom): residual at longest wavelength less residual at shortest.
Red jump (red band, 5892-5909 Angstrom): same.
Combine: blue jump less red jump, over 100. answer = -0.011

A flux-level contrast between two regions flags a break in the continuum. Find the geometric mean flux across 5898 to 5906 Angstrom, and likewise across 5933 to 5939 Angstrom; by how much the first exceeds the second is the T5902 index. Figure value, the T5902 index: -0.28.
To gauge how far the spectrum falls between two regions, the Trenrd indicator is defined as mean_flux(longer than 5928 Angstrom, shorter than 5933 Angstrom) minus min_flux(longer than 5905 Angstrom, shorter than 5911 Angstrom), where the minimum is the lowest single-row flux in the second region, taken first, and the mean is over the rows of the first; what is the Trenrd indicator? 0.8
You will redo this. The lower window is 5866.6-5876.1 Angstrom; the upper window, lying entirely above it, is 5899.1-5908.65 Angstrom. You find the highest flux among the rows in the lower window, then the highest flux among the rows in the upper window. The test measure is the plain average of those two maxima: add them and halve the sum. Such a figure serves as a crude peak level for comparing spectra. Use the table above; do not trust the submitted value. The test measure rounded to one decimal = 15.3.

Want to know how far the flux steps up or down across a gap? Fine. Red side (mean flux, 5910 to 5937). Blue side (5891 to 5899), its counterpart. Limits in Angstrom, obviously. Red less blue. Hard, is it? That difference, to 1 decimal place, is 2.4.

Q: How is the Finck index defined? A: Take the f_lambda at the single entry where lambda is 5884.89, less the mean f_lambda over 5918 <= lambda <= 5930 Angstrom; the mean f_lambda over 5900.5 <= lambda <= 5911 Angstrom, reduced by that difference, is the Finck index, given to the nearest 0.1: 14.3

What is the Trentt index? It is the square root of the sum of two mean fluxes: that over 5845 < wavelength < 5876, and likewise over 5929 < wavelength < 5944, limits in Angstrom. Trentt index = 5.49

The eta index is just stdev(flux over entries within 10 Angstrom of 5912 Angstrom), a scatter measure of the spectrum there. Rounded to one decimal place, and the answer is 0.4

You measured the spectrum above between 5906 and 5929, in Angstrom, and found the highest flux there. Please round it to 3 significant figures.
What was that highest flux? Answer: 15.4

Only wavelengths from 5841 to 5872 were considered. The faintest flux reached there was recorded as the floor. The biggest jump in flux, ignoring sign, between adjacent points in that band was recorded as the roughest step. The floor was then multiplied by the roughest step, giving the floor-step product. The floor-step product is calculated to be 24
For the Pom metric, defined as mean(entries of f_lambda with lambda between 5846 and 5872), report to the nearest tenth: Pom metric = 14.8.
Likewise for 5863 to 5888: 14.6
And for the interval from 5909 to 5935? 15.0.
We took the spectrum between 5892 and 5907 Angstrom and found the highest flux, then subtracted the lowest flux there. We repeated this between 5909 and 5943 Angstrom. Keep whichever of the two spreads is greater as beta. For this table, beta 8.00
